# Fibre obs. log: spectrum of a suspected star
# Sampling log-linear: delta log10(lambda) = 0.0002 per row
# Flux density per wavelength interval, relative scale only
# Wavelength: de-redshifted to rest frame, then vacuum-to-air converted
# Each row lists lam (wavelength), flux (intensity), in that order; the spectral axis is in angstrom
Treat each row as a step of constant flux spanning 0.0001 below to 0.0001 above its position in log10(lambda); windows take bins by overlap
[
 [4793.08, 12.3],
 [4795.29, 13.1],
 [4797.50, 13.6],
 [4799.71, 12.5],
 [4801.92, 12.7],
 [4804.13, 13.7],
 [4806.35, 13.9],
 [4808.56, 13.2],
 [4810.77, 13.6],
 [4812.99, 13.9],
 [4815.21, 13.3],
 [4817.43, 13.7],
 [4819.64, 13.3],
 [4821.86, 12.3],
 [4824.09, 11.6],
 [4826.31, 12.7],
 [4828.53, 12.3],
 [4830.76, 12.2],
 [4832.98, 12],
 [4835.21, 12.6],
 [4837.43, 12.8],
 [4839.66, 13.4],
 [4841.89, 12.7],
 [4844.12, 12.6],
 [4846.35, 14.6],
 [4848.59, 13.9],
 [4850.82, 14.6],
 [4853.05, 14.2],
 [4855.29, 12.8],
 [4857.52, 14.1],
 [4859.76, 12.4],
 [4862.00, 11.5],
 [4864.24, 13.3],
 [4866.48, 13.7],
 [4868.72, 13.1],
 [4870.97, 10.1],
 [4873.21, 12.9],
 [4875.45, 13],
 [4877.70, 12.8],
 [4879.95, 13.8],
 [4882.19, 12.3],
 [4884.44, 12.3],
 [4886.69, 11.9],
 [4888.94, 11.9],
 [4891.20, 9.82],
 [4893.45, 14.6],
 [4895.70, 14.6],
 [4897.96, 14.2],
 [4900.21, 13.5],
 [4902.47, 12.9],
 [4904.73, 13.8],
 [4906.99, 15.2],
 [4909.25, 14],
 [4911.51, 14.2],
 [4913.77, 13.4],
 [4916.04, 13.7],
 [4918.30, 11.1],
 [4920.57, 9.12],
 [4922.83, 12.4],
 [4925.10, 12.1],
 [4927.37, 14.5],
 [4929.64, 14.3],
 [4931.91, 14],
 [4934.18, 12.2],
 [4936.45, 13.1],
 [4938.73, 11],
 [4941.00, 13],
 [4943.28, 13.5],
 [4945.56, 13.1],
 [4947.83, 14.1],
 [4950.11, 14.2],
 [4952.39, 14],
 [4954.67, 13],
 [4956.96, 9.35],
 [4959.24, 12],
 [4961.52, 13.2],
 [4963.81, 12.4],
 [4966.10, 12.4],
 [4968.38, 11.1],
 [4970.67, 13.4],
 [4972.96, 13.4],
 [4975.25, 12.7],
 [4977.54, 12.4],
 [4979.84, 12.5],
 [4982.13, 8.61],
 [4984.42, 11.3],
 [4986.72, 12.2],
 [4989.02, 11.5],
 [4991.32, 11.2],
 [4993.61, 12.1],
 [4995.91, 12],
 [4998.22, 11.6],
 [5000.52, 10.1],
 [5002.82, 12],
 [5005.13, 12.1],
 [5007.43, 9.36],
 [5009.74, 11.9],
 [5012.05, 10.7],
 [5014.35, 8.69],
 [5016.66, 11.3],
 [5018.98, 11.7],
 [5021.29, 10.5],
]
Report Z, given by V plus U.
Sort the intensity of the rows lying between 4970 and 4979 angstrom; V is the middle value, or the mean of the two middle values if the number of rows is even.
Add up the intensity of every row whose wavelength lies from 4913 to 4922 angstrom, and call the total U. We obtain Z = 60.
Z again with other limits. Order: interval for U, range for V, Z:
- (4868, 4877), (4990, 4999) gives 61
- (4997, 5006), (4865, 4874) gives 59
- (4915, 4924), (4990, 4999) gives 58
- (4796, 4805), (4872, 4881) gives 65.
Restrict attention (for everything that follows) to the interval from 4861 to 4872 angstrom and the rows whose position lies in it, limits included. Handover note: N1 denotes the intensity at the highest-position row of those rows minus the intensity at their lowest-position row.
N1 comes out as -1.4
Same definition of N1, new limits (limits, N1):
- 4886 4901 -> 1.6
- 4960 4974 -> 0.2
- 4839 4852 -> 1.2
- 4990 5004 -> 0.8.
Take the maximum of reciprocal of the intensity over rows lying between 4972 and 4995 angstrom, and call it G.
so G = 0.116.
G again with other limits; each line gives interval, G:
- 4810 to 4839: 0.086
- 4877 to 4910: 0.102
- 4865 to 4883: 0.099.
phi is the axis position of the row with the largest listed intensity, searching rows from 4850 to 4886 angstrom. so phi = 4850.82 angstrom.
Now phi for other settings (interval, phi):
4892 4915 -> 4906.99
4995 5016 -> 5005.13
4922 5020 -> 4927.37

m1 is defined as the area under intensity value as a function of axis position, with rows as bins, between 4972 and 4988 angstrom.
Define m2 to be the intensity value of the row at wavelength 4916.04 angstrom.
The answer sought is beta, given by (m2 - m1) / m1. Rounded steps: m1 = 190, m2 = 13.7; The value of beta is -0.928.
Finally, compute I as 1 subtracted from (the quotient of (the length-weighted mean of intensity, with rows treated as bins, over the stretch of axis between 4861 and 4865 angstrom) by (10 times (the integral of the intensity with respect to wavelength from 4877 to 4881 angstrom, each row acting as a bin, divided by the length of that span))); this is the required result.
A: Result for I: -0.907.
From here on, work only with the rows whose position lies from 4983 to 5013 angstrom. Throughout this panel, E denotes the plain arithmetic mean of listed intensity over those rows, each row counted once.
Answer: 11.39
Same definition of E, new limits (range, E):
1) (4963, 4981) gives 12.54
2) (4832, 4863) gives 13.16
